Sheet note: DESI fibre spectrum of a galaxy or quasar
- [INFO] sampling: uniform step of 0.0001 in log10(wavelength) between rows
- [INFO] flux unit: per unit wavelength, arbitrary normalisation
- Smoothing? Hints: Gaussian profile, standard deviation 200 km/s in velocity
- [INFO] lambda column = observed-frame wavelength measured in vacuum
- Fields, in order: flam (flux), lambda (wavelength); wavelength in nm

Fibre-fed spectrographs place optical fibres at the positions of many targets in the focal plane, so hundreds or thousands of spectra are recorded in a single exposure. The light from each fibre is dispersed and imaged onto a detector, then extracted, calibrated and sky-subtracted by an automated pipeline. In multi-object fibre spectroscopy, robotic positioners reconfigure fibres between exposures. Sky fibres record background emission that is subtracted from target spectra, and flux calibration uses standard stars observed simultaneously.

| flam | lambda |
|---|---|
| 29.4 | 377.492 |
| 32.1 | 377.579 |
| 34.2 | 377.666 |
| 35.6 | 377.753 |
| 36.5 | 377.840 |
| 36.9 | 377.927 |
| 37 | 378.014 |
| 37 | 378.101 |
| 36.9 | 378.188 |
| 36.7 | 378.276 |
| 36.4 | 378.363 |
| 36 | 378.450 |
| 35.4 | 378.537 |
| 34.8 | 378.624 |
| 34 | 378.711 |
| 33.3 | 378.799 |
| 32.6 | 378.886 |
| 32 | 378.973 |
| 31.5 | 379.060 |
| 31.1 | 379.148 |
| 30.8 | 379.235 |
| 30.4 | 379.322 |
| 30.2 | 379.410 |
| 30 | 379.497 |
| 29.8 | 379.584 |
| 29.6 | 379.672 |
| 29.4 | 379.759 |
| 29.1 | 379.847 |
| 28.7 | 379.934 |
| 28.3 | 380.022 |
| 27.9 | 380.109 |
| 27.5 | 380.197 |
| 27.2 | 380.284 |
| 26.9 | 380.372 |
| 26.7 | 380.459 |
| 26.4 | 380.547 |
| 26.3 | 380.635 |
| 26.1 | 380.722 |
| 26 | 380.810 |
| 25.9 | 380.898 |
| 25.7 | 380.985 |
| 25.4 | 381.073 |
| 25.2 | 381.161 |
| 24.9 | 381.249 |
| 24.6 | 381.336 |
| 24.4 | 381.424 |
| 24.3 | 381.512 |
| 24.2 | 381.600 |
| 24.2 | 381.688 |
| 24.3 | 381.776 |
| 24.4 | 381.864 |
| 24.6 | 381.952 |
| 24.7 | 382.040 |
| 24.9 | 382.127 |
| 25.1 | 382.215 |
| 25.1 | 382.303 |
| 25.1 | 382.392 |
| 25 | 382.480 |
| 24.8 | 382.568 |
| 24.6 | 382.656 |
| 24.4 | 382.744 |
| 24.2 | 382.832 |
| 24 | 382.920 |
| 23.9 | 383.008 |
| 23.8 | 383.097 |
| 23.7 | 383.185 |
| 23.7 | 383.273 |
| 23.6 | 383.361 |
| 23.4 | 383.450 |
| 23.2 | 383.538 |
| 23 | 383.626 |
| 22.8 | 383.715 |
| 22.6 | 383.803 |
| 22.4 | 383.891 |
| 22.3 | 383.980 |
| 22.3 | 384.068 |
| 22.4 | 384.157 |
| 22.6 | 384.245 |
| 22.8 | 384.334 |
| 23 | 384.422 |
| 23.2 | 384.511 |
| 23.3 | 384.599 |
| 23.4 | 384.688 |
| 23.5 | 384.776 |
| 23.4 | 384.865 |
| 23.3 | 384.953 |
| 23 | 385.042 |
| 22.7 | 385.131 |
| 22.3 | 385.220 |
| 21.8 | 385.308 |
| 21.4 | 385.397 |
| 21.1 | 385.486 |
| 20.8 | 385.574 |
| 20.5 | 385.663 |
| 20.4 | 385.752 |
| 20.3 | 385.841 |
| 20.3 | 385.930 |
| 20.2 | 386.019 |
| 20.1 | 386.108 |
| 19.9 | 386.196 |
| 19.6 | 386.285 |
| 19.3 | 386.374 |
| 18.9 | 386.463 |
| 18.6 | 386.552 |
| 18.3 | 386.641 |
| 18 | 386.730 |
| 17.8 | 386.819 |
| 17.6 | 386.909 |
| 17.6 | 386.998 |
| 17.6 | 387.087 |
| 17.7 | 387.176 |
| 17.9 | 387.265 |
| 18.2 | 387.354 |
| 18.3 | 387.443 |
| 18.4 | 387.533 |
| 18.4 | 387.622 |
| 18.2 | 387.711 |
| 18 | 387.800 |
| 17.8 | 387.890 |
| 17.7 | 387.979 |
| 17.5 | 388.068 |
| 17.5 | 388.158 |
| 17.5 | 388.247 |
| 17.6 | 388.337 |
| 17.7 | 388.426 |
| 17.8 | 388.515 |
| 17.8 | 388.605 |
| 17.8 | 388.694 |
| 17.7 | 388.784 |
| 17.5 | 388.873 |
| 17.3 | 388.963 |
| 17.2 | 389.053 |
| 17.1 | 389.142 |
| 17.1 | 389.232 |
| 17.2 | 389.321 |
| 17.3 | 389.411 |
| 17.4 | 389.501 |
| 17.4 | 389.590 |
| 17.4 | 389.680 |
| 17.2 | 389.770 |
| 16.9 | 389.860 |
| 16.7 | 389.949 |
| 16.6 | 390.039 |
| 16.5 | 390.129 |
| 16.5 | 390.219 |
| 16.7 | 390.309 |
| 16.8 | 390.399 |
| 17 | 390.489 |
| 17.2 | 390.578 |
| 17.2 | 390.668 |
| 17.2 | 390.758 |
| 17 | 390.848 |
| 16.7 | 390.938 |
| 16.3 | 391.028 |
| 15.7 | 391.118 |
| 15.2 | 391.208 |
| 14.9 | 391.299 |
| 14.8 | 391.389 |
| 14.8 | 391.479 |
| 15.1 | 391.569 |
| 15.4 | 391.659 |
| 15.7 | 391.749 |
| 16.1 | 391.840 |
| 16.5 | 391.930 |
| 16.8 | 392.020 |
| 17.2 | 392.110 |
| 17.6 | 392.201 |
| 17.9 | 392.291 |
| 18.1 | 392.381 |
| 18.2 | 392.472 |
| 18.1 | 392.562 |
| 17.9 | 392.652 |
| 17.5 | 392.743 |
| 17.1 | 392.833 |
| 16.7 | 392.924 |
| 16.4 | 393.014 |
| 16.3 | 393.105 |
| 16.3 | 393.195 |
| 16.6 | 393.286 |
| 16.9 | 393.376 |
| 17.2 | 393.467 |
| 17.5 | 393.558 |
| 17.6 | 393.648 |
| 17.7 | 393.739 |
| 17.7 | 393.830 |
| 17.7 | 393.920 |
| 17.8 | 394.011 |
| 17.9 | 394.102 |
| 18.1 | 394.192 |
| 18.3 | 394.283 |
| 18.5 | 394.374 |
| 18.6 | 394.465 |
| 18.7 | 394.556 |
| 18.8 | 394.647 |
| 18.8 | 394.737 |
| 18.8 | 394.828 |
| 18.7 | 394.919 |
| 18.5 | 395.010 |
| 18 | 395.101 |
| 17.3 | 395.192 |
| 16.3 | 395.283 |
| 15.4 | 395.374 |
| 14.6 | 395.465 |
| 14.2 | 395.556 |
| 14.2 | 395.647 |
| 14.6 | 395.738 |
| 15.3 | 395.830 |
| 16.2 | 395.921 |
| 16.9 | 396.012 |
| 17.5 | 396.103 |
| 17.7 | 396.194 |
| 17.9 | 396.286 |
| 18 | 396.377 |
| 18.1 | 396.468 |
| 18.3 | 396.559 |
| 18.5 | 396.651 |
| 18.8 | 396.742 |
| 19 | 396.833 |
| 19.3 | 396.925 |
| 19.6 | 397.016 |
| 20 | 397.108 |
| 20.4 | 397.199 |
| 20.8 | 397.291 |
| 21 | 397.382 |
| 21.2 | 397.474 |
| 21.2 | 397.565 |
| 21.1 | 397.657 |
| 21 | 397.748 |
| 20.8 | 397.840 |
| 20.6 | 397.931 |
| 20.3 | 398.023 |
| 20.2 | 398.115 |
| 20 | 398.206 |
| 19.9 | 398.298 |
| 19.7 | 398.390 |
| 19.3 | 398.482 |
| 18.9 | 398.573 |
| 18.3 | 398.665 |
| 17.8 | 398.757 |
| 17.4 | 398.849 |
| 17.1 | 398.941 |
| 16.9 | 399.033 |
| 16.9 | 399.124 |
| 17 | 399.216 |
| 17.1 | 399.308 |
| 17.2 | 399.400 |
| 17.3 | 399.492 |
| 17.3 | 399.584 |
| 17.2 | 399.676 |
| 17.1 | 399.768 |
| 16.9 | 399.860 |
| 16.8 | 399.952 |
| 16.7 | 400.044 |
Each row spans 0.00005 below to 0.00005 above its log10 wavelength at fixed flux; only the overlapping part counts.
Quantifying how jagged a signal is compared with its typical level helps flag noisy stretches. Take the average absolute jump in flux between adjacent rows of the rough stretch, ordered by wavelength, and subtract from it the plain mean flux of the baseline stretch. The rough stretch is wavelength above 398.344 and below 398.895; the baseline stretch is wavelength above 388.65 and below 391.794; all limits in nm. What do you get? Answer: -16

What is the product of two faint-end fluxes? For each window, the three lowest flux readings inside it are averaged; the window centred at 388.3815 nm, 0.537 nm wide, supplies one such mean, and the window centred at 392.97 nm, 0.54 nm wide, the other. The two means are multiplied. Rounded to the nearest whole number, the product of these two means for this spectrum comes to 286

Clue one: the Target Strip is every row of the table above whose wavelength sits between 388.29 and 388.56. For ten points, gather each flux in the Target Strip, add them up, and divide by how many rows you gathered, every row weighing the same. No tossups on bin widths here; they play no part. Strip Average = 17.7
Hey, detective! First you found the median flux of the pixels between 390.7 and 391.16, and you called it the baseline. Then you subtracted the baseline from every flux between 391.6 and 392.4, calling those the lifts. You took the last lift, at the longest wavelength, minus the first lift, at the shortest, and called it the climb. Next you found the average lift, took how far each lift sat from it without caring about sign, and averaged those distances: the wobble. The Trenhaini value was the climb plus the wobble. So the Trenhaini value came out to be 3.5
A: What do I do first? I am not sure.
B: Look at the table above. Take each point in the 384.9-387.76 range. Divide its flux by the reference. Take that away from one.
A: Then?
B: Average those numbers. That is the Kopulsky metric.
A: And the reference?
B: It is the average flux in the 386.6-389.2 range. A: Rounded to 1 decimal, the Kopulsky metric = -0.1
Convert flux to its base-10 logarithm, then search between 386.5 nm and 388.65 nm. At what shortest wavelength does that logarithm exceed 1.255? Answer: 386.552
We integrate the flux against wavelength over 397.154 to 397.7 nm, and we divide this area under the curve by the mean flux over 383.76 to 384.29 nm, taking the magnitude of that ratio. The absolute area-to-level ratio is 0.51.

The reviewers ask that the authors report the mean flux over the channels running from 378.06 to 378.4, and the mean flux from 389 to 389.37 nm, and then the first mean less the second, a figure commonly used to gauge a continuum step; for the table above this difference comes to 20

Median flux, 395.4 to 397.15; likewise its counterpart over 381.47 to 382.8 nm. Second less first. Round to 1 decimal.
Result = 6.7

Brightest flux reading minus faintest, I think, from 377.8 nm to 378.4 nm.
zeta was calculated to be 0.60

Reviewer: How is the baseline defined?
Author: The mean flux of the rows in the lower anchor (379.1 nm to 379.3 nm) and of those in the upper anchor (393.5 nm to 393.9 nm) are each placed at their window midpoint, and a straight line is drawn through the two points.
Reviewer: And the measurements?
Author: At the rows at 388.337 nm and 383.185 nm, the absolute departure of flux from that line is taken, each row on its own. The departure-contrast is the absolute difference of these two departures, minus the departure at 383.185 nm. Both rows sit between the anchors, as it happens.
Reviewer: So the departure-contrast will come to -2.2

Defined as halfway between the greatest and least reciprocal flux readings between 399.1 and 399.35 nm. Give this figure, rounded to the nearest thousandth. 0.059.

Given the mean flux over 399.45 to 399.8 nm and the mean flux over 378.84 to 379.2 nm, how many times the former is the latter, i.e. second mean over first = 1.8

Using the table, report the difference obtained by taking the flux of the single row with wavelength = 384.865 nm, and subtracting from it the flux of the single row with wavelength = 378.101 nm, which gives -14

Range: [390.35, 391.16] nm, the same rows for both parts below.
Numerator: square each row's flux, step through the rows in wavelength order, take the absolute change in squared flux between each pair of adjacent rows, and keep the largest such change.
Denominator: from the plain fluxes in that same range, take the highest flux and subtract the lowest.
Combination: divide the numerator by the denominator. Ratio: 12.8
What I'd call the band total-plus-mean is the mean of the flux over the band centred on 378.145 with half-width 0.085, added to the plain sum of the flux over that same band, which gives 111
